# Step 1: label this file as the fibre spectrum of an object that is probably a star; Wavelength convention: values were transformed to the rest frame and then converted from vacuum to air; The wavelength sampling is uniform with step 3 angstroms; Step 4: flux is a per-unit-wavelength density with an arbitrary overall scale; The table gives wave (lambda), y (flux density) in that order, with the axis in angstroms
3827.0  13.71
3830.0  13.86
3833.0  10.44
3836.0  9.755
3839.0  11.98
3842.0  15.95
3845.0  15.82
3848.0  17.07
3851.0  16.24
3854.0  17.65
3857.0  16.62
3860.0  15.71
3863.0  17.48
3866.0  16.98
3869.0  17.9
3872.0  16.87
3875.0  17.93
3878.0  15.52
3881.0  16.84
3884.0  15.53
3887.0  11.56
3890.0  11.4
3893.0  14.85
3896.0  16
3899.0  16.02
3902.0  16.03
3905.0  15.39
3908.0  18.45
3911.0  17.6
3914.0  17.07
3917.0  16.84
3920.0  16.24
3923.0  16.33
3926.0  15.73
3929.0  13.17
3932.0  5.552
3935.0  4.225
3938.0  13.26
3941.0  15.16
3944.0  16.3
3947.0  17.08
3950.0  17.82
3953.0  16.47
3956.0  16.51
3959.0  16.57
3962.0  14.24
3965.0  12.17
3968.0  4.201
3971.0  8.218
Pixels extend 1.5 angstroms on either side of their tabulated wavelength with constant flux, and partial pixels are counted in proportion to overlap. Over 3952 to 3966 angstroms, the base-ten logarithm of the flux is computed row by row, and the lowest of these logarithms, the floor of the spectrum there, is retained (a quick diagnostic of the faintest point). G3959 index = 1.09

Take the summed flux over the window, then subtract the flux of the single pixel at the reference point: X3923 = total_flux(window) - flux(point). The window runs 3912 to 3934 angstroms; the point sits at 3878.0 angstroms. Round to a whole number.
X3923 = 85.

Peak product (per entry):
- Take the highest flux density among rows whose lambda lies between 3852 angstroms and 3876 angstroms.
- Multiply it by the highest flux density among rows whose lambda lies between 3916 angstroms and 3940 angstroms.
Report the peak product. 302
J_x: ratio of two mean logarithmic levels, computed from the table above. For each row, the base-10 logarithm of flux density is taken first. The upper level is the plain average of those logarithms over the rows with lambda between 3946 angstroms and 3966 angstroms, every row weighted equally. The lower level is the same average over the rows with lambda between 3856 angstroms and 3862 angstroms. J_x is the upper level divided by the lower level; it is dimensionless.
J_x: 0.99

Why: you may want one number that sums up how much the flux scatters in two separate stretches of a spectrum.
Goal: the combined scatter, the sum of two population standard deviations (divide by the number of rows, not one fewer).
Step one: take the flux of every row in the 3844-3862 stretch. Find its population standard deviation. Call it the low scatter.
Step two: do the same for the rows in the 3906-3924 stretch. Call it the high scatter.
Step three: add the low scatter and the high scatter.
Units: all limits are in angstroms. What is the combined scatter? 1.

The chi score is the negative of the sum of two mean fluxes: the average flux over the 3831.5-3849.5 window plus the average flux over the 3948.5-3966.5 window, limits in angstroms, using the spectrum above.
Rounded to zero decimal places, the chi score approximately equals -29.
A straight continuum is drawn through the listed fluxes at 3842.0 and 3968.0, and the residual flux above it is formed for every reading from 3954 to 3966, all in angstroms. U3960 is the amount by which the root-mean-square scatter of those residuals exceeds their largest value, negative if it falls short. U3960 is -1.4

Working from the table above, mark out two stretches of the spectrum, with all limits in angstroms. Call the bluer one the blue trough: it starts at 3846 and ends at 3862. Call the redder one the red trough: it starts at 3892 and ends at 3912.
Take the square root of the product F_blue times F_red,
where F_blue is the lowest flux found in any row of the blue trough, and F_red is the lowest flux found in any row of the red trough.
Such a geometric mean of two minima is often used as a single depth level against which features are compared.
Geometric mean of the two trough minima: 15.3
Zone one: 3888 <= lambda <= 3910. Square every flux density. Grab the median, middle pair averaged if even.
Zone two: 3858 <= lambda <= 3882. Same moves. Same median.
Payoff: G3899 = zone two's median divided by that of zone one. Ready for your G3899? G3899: 1.1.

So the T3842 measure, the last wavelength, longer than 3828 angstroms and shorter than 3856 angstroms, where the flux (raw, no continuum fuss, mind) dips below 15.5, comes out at 3839.0 angstroms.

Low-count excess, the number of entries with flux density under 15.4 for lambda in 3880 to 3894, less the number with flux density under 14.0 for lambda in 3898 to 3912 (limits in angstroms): 3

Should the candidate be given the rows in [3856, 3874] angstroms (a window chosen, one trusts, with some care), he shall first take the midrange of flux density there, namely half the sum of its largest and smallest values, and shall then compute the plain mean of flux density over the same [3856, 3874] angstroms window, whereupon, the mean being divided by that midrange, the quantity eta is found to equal 1.01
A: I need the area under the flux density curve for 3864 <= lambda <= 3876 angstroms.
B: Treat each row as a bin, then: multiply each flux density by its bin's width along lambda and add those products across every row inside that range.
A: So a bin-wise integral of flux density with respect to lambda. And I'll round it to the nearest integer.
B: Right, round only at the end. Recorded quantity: 209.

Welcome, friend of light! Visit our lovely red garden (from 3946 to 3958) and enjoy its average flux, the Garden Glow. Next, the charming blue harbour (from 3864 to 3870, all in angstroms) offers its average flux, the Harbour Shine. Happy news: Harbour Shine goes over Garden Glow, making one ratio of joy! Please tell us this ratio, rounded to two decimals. 1.03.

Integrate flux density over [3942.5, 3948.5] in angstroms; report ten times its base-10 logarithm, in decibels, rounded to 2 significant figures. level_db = 20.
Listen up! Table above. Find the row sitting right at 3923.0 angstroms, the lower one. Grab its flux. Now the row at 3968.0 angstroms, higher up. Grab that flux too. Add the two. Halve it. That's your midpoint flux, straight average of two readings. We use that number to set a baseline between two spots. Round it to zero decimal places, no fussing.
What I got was 10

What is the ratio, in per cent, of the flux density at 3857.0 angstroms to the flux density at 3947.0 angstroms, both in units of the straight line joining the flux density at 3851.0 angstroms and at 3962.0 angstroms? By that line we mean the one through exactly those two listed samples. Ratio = 88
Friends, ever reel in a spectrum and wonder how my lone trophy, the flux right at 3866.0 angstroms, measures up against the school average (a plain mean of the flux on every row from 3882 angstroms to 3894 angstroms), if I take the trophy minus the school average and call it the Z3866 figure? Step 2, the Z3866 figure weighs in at 3.6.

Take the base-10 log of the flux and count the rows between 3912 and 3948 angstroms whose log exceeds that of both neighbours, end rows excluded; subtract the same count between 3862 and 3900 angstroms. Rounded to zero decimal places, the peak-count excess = -2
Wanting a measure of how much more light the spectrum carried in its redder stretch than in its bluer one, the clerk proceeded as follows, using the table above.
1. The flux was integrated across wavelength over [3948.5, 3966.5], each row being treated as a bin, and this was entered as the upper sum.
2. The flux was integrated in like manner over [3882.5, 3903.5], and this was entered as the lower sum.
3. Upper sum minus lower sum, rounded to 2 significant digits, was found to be -23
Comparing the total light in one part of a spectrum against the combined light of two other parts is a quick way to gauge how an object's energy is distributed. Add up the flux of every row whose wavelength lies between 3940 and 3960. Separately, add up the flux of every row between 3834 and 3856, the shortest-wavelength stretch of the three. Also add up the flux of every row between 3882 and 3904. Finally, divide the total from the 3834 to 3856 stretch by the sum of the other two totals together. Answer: 0.48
